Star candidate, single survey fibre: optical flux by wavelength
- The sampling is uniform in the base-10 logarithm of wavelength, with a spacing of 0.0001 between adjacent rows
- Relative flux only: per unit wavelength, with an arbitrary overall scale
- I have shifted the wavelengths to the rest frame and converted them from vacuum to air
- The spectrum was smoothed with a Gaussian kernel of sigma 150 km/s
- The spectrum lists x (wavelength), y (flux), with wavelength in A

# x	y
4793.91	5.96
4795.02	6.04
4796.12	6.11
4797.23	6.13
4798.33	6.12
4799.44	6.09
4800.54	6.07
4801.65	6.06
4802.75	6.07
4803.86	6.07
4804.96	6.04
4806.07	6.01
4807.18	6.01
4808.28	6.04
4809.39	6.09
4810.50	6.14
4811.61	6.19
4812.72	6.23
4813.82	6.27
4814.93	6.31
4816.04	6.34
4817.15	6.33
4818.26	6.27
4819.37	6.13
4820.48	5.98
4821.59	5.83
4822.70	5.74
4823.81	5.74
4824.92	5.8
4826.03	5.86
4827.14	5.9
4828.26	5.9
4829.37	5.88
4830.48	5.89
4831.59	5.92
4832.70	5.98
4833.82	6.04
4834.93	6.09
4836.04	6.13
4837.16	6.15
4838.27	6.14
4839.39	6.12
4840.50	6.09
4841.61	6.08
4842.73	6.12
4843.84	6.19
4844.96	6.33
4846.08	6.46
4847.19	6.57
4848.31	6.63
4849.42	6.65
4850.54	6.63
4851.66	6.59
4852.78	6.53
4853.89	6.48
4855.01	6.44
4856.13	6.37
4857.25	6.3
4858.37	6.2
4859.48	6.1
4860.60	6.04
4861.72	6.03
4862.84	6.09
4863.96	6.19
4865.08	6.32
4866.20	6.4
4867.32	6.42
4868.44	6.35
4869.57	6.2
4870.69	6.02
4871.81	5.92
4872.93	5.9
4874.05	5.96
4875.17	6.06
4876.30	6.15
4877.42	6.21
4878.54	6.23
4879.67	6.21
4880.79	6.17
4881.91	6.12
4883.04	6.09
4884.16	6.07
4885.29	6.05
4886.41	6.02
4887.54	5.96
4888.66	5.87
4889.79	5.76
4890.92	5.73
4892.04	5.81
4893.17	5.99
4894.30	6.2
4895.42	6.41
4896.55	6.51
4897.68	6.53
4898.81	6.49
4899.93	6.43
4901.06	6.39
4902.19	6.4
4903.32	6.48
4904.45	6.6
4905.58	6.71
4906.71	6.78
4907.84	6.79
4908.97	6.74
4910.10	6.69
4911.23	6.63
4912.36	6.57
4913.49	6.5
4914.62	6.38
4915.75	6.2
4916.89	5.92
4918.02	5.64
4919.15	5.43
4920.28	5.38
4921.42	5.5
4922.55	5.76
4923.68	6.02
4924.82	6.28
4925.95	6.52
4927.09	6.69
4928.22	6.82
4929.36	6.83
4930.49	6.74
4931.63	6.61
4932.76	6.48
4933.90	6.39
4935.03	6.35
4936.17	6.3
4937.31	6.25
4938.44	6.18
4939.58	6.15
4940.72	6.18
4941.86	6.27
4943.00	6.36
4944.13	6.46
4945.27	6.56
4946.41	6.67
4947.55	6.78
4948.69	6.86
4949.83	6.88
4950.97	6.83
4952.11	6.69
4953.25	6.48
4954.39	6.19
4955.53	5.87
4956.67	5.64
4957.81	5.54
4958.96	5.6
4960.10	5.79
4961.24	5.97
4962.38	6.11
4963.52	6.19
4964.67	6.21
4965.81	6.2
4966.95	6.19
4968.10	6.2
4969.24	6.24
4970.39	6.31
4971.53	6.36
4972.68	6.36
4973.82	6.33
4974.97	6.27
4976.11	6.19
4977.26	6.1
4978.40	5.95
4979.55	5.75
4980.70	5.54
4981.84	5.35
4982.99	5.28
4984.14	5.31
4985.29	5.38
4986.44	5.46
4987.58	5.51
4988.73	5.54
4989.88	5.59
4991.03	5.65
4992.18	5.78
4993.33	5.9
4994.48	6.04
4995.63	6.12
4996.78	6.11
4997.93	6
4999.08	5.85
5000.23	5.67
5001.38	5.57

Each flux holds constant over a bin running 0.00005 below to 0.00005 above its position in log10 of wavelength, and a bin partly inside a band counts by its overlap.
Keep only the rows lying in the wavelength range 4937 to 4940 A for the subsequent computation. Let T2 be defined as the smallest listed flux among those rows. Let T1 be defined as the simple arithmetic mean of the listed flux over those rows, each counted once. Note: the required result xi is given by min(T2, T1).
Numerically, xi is 6.15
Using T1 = 6.19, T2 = 6.15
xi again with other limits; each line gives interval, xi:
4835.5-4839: 6.13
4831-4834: 5.92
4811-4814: 6.19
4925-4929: 6.52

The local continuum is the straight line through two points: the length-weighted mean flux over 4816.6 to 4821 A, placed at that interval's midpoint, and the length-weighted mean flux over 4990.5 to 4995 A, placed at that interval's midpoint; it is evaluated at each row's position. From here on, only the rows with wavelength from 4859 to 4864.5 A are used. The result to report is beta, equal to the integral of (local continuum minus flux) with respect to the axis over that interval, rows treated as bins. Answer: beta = 0.0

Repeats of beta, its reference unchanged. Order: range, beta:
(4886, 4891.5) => 1.0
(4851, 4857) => -2.2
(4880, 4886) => -0.3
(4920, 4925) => 1.0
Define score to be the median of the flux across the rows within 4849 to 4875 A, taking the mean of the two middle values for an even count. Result 6.30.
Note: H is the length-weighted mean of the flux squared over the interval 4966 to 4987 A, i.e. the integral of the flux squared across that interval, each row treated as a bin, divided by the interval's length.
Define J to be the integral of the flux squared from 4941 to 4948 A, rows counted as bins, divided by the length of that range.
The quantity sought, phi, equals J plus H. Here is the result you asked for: 77.5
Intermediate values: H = 35.3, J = 42.3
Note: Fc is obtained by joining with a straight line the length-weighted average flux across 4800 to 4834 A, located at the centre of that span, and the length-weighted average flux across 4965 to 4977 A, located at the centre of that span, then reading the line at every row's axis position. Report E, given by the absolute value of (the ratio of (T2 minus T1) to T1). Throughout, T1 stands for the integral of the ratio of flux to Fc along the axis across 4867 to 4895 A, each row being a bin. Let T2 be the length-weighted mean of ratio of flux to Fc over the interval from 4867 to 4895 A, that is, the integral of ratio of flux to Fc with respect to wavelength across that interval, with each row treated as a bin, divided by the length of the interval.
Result 0.96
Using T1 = 27.7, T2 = 0.99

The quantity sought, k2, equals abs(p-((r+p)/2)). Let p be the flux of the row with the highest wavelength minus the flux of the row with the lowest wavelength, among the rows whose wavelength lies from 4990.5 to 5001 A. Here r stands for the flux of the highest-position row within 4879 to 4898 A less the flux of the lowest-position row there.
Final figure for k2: 0.15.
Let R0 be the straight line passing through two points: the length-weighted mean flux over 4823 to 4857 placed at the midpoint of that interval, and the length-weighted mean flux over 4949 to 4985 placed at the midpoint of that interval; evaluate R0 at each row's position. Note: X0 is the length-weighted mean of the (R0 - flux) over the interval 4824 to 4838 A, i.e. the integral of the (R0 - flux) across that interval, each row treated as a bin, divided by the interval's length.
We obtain 0.2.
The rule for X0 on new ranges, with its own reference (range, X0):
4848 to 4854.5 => -0.4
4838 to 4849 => -0.1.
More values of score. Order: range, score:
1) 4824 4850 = 6.09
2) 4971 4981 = 6.19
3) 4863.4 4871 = 6.32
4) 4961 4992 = 6.10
